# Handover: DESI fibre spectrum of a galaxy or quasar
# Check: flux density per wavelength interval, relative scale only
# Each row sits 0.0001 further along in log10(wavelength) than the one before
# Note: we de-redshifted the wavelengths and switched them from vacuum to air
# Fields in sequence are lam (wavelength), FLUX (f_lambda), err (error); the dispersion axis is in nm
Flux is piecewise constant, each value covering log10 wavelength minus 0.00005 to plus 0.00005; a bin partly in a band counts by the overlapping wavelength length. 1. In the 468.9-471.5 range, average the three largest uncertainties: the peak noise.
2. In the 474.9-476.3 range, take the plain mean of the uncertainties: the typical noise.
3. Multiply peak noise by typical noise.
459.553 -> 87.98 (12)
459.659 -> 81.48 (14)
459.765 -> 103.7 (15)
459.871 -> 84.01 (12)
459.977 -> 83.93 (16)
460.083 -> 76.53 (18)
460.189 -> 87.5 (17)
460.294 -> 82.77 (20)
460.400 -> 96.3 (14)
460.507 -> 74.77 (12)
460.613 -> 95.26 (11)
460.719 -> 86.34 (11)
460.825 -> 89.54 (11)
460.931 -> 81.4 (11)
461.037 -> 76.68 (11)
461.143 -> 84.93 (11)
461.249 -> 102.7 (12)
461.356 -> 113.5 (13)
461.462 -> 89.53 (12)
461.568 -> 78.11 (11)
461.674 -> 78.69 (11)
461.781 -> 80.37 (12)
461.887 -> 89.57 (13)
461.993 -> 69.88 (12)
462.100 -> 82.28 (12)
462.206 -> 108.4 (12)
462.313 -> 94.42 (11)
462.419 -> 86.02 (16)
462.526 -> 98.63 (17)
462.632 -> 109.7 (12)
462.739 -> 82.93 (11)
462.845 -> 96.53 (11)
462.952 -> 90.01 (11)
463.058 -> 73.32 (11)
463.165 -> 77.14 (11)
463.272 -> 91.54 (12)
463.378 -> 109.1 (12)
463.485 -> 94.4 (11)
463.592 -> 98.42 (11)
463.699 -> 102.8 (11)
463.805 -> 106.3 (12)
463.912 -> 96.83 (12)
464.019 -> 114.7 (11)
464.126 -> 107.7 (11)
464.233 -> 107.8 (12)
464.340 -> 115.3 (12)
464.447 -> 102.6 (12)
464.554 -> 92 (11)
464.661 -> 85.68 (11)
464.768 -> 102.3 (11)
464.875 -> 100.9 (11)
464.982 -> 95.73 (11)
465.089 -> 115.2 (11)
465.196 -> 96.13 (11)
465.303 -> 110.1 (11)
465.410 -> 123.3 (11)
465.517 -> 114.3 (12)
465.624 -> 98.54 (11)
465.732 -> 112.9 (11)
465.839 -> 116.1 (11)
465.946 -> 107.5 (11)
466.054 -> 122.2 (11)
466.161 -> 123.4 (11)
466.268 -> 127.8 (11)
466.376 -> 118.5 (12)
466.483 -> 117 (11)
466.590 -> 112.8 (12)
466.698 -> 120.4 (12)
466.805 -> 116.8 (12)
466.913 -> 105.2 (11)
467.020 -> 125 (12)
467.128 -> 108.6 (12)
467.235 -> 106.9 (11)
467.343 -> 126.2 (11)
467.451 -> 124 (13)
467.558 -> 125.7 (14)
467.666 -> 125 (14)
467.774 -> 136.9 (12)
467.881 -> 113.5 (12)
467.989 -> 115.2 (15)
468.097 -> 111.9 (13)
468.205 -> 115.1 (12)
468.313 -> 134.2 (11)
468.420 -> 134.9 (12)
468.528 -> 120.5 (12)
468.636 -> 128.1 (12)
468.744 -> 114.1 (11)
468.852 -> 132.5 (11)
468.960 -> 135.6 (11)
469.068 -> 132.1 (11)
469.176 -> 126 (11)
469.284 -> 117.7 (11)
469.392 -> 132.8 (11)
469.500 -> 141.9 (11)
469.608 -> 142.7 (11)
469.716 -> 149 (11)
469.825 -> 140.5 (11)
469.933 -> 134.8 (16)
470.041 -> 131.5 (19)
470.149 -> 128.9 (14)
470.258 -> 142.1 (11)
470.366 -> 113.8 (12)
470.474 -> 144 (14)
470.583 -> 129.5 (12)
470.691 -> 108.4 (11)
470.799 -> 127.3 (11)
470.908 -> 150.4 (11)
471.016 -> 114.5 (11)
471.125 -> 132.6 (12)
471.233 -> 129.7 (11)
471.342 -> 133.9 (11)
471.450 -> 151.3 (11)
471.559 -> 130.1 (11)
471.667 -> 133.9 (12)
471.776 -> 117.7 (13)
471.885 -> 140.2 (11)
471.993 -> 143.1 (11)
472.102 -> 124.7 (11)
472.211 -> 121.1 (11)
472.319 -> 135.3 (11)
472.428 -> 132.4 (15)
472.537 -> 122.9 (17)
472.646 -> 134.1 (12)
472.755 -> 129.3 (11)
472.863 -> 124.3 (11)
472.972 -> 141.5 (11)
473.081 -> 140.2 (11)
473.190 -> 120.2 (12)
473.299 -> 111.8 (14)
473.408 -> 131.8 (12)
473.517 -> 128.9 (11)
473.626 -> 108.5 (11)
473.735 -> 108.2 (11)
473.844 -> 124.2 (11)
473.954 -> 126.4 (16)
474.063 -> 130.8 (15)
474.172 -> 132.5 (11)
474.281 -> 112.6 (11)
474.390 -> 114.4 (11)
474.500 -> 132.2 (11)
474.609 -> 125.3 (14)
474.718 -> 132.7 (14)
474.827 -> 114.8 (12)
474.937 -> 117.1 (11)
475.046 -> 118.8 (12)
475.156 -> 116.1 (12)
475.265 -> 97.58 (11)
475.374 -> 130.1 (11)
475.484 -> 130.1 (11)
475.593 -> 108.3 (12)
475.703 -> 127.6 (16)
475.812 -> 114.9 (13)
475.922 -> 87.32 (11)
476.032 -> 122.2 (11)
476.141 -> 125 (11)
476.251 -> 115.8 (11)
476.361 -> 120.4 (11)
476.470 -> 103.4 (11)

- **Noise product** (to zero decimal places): 192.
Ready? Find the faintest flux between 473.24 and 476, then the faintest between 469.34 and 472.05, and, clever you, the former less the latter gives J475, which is -21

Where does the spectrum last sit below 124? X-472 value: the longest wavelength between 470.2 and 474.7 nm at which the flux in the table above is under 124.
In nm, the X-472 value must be 474.390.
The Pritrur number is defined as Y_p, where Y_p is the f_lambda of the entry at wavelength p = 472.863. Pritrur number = 124.3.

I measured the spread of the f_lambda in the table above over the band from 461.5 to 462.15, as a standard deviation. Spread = 6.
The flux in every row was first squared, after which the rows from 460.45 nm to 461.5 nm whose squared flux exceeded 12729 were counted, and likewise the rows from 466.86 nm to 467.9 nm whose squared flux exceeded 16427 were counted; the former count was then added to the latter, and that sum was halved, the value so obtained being 1.0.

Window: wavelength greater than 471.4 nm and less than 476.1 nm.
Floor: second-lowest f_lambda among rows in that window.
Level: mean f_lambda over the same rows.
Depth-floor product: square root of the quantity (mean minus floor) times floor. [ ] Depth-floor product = 51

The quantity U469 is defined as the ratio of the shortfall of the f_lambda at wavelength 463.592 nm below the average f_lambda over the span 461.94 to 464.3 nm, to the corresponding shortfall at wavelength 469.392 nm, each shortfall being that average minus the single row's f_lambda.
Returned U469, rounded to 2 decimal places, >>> 0.08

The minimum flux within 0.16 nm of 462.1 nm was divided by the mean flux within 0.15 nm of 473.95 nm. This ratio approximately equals 0.55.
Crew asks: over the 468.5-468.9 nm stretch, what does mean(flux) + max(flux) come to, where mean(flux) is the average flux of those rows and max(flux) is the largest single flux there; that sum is 256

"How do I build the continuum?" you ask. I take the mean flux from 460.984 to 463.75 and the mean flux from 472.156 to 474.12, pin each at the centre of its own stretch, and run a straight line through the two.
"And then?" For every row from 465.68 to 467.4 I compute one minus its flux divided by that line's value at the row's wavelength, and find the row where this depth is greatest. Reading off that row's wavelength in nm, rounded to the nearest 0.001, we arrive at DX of 466.913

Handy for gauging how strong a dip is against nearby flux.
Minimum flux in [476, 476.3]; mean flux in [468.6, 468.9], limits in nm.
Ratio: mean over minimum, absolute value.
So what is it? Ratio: 1.08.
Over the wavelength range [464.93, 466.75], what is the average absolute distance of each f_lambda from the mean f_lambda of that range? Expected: 7.3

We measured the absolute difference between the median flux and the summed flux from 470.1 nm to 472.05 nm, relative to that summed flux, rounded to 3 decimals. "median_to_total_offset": 0.945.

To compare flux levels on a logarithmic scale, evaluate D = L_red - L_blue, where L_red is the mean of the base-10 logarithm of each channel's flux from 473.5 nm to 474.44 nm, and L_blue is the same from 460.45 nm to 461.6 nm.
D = 0.14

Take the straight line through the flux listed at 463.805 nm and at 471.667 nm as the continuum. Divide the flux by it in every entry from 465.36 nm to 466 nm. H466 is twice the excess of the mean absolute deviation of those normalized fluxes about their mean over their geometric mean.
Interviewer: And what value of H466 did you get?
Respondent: -1.87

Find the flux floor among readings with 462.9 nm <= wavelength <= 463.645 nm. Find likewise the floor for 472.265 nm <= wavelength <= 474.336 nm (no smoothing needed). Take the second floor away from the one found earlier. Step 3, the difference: -35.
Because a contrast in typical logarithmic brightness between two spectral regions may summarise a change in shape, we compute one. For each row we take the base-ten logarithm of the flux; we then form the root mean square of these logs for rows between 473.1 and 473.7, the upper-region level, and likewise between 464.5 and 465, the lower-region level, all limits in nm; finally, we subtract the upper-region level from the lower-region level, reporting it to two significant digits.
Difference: -0.10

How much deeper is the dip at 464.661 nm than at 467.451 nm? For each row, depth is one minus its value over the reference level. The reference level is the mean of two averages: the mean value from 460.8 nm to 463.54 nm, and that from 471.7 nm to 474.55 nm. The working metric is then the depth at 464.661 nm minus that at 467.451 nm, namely 0.35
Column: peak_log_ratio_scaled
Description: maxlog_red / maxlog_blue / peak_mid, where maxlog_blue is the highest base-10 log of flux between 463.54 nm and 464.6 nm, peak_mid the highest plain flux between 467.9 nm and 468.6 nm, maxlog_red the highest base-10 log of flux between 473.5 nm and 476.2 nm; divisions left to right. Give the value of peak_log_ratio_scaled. 0.0076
